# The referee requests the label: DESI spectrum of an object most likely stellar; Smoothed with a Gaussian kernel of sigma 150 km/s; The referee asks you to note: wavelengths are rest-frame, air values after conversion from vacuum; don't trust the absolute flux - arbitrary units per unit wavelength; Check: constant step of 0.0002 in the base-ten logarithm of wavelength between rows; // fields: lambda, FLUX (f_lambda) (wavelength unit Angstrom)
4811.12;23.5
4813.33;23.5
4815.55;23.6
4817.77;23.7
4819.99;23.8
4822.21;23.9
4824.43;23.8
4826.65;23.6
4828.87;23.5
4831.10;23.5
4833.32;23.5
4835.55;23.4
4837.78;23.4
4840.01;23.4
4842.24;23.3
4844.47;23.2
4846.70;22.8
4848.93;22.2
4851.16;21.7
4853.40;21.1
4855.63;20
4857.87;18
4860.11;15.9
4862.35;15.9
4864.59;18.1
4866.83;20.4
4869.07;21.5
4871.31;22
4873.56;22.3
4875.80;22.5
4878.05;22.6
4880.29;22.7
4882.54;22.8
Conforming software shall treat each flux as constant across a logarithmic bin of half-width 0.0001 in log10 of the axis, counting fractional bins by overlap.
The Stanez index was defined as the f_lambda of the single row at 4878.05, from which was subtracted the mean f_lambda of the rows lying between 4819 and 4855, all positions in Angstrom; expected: -0.5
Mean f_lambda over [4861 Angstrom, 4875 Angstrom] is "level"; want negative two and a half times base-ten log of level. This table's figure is -3.25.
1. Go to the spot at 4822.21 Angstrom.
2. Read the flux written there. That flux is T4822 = 23.9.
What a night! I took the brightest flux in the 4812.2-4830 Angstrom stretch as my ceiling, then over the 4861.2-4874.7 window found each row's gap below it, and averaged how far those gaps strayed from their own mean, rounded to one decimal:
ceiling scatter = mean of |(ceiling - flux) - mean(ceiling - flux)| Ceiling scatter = 2.0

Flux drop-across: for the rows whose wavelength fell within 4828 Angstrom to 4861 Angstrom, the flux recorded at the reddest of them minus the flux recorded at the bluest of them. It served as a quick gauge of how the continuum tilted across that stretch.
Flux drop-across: -7.6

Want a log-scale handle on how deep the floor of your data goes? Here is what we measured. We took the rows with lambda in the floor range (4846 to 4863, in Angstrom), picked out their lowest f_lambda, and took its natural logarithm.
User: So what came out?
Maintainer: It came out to 2.77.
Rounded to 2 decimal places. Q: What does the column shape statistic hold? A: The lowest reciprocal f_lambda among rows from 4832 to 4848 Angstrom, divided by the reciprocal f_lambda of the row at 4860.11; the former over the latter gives 0.68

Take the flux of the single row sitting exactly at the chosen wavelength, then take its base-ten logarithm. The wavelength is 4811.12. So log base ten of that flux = 1.37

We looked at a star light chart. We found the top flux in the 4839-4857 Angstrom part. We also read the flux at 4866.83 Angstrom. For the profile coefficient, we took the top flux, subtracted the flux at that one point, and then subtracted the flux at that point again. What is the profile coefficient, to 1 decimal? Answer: -17.4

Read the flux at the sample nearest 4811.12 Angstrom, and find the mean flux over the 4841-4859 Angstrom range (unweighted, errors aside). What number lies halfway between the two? 22.5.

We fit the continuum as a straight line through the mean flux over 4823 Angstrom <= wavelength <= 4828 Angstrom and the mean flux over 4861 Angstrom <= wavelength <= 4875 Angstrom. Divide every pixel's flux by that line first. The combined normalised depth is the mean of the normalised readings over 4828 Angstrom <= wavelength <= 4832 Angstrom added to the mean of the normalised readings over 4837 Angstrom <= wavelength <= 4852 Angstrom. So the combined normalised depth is 2.04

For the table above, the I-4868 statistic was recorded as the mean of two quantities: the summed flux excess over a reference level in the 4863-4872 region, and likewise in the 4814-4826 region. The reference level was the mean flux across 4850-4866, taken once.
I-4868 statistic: 16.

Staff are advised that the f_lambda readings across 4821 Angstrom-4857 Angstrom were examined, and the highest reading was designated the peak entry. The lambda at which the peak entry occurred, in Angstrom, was 4822.21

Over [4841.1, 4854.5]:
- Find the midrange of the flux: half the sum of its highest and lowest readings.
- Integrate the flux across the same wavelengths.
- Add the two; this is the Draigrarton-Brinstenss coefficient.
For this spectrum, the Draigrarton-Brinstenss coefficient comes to 322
